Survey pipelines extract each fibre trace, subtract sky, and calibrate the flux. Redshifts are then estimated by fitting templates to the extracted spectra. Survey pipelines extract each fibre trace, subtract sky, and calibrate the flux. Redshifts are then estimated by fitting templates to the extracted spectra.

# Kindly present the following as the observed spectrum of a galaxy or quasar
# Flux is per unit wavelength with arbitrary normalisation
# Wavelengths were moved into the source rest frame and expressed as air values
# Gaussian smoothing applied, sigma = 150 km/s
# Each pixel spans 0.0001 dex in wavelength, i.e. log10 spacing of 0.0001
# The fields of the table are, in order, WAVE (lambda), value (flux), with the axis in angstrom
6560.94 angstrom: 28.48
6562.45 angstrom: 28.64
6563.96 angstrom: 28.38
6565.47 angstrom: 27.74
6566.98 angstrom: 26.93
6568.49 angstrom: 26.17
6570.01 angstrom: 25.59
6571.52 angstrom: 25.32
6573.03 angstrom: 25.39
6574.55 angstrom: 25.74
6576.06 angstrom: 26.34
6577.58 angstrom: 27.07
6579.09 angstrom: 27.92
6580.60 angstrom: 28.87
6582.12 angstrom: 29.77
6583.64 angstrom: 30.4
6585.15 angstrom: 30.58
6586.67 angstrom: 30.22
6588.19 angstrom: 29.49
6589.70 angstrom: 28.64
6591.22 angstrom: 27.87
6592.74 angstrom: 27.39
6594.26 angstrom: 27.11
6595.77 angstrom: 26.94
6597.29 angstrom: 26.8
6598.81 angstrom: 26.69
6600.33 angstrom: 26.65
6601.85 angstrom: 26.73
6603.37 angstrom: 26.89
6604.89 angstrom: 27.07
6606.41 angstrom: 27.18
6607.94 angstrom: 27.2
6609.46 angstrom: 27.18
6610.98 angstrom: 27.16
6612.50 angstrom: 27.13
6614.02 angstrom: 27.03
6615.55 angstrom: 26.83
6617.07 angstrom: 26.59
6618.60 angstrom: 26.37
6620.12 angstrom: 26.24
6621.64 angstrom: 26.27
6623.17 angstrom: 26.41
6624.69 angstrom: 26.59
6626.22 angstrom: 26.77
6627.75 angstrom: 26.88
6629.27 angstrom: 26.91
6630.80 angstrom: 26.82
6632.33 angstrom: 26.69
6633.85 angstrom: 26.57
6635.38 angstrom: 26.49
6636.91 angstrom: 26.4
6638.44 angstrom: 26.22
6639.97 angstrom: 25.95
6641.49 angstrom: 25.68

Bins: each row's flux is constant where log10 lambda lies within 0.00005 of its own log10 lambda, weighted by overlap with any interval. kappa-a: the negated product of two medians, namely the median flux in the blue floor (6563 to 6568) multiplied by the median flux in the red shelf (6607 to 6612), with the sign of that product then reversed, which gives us -754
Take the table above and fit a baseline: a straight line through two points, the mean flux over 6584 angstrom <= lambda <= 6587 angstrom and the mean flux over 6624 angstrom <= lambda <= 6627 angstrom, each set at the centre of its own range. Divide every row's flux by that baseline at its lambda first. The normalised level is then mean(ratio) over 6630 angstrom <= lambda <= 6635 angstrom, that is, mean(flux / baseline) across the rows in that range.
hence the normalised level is 1.03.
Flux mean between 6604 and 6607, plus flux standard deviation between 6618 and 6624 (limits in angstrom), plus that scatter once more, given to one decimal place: 27.3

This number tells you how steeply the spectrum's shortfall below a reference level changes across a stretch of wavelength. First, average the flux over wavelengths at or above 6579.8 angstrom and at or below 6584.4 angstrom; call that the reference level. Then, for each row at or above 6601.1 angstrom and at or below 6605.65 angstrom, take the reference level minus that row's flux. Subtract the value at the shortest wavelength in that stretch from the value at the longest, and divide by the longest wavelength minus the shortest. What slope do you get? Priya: -0.11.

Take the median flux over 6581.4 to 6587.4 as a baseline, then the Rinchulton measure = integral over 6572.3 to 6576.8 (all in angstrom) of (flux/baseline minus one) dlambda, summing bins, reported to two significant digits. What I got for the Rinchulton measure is -0.67 angstrom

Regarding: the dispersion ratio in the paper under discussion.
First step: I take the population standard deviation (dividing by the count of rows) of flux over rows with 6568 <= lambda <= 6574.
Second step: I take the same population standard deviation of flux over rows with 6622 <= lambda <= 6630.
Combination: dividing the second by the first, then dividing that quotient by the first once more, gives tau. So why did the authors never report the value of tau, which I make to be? 1.7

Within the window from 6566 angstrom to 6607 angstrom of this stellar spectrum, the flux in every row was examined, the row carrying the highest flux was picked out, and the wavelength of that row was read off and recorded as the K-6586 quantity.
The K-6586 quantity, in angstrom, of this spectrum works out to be 6585.15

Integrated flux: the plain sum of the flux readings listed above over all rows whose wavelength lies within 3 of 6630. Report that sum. 107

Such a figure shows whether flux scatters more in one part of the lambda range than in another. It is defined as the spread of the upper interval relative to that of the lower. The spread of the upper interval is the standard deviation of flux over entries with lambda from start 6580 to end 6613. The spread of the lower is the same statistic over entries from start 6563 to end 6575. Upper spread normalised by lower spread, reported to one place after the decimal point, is 1.2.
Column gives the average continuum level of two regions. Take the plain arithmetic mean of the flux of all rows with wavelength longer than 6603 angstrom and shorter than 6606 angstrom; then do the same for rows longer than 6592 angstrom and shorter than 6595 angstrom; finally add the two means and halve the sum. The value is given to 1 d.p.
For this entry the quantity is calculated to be 27.1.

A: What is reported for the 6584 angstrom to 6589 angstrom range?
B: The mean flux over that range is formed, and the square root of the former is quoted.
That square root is 5.49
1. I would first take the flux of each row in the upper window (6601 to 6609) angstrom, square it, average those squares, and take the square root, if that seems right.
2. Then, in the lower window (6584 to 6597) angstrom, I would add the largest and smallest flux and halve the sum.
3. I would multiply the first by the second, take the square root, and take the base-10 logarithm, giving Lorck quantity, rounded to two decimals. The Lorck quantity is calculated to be 1.45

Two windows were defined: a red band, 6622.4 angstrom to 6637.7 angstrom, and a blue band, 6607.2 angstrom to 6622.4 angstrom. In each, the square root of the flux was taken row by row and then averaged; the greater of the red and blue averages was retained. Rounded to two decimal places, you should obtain 5.18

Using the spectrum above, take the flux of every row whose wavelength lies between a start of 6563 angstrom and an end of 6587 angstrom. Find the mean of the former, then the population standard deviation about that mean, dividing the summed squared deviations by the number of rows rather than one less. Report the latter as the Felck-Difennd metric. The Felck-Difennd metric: 1.8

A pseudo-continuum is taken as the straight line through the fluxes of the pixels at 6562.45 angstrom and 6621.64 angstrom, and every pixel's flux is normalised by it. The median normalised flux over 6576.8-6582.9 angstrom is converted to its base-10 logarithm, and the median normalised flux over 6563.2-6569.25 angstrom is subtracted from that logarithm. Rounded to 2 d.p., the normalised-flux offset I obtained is -0.95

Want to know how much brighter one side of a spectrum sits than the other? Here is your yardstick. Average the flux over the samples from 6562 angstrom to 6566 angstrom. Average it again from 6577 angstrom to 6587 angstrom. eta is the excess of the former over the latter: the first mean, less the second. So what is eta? -1.0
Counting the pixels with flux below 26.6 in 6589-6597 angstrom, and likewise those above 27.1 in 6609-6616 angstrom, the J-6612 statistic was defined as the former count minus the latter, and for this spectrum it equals -3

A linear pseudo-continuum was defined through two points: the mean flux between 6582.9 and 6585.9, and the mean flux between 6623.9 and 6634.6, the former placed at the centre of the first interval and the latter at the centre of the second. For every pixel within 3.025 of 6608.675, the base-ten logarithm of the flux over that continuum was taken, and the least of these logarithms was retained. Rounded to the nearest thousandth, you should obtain -0.023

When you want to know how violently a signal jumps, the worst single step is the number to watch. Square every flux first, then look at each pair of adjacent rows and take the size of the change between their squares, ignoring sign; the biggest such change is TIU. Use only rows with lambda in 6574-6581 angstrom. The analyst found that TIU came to 54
